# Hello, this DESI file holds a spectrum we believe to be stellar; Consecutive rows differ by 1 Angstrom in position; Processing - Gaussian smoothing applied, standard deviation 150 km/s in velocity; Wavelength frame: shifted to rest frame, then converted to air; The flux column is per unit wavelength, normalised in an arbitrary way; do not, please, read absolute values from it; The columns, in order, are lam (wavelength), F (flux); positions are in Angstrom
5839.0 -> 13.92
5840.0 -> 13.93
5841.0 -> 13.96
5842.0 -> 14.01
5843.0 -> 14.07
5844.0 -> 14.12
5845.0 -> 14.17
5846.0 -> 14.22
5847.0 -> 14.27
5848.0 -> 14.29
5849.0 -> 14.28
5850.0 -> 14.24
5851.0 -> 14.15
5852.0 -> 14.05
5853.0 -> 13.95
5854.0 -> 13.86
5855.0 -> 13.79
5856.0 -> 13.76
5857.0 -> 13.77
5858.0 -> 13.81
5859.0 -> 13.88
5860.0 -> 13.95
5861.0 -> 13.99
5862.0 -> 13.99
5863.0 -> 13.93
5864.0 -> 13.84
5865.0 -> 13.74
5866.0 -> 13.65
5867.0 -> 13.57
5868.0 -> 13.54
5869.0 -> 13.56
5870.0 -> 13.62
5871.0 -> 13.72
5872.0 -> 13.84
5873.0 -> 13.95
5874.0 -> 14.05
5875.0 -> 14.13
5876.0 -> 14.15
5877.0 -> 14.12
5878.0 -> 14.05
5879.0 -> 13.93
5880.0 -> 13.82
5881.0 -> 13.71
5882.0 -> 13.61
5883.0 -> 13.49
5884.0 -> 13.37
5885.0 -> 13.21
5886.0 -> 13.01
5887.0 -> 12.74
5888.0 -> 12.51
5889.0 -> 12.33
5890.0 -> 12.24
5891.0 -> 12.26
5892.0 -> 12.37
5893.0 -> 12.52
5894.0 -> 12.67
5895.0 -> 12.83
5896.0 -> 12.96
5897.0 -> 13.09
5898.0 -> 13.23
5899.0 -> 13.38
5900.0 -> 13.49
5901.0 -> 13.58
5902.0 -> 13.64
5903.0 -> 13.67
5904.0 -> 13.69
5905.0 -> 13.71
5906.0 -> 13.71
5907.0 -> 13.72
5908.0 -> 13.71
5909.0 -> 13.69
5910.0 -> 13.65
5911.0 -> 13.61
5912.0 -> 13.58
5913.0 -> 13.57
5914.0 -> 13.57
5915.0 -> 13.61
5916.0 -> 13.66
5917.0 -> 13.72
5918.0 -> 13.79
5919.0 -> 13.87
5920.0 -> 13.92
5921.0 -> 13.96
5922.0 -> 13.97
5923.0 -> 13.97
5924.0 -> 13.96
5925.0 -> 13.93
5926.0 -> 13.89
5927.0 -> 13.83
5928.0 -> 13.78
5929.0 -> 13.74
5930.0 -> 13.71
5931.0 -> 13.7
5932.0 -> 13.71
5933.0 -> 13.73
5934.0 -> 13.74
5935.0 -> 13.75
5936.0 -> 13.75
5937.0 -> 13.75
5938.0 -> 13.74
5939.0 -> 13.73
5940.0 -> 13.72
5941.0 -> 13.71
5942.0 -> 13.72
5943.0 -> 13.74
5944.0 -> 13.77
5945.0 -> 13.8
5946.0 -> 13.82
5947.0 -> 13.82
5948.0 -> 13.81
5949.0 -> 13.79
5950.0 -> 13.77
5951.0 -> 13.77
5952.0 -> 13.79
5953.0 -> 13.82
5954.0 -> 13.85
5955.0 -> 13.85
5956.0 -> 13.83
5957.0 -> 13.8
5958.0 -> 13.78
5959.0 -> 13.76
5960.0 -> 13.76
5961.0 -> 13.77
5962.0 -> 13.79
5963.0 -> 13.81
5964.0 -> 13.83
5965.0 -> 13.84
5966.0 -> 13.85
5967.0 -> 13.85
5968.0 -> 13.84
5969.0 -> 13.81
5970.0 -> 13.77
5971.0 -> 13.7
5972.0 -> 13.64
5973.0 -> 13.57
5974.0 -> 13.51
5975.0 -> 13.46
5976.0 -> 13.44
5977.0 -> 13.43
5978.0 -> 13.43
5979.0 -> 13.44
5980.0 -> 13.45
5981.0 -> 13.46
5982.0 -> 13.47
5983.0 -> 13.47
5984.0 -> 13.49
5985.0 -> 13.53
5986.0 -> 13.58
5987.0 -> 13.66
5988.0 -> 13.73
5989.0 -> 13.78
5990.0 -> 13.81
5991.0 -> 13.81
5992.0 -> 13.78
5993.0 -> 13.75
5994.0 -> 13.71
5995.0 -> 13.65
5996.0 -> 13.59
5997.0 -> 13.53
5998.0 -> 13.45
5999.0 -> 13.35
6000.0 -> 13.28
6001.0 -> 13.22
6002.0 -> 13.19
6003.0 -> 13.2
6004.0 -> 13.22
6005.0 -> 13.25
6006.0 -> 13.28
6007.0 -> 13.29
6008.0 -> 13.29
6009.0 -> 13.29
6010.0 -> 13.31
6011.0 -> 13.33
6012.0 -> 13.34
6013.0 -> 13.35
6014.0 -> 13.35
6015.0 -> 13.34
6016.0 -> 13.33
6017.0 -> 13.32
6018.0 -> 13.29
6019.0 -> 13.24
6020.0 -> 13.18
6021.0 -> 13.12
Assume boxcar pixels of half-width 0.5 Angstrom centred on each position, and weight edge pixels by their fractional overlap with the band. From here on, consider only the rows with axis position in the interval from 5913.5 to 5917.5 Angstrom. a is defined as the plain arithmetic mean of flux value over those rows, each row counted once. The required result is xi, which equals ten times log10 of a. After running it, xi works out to 11.3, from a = 13.6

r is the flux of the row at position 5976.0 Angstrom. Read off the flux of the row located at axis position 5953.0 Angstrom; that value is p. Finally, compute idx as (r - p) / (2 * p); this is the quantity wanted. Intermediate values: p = 13.82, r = 13.44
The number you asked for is -0.014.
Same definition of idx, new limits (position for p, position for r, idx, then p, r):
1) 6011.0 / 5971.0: 0.014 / 13.33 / 13.7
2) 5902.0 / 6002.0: -0.016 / 13.64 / 13.19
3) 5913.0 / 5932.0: 0.005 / 13.57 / 13.71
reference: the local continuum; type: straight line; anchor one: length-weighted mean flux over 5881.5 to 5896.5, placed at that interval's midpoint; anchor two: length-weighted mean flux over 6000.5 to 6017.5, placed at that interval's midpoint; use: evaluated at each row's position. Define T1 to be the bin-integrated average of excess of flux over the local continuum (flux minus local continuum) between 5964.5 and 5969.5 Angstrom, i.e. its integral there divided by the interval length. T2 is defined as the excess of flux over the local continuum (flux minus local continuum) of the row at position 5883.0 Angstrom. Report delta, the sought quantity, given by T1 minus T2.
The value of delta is 0.01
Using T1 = 0.72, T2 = 0.71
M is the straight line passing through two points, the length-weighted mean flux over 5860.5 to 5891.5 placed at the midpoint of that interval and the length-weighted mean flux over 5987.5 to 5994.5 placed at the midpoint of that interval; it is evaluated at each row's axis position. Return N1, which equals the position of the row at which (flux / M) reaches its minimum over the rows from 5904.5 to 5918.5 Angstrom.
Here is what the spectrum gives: 5914.0 Angstrom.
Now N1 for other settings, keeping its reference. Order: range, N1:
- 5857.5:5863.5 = 5858.0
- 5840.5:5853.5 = 5853.0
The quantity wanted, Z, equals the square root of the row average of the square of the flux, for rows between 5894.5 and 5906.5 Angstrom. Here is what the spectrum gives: 13.4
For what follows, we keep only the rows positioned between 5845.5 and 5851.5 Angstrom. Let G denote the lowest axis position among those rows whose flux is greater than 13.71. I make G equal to 5846.0 Angstrom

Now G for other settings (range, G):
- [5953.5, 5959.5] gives 5954.0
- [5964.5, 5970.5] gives 5965.0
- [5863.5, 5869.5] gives 5864.0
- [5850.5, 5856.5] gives 5851.0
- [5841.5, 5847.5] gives 5842.0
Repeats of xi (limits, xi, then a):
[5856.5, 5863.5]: 11.4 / 13.9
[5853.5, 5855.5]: 11.4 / 13.8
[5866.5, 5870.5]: 11.3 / 13.6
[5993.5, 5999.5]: 11.3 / 13.5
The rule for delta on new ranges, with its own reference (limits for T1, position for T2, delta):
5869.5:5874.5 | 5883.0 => 0.39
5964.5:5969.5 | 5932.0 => -0.01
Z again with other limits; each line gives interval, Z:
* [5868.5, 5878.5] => 13.9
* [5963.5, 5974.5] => 13.7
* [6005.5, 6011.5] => 13.3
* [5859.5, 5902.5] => 13.4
